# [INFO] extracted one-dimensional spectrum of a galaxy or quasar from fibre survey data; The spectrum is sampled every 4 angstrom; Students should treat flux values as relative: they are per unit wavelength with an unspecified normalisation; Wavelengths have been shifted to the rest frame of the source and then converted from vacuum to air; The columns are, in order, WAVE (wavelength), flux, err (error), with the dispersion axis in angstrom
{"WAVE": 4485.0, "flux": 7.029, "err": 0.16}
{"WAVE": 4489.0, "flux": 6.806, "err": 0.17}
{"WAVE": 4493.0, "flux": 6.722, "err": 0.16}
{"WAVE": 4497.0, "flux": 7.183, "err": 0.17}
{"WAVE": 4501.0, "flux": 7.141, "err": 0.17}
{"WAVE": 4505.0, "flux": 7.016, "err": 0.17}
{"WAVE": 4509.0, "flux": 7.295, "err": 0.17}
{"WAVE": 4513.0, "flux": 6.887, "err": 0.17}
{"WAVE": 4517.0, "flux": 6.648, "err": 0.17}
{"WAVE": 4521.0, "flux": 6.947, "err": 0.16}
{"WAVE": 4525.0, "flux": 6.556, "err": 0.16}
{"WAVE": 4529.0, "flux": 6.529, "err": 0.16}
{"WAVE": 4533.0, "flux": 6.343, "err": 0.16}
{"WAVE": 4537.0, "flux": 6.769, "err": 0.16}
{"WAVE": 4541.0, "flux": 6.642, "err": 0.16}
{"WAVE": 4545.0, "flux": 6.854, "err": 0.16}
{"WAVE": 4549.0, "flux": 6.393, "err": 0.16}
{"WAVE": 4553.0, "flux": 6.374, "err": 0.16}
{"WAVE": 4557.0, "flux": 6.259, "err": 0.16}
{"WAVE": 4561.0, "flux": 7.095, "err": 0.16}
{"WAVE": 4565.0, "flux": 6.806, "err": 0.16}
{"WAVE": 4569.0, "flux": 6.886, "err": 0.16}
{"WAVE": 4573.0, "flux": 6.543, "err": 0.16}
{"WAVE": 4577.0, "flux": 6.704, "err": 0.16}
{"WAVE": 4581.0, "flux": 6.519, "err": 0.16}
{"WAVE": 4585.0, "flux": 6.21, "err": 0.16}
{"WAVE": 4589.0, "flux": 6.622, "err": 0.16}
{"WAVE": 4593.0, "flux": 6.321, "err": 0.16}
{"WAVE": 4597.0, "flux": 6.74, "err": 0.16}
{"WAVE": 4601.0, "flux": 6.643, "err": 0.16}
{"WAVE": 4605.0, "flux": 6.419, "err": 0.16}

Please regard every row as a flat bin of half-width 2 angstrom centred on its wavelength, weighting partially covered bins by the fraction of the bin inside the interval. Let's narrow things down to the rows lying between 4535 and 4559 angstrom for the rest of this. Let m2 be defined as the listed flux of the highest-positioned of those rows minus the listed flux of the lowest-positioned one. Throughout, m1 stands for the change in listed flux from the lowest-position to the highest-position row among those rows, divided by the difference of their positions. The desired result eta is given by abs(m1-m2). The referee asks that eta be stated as 0.48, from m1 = -0.03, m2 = -0.5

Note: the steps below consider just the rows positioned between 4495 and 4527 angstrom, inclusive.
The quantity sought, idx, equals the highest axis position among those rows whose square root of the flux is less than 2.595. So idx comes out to 4525.0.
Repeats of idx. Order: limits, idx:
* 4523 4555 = 4553.0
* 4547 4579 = 4577.0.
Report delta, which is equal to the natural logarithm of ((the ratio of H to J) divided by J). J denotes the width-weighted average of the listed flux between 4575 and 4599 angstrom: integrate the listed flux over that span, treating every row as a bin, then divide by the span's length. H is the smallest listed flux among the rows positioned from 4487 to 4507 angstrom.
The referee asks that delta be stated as -1.84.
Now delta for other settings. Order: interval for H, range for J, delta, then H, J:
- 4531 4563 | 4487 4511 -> -2.07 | 6.259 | 7.03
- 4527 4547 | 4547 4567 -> -1.92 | 6.343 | 6.59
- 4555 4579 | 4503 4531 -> -2.01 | 6.259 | 6.84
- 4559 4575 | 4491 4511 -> -2.03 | 6.543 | 7.07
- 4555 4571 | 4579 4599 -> -1.90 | 6.259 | 6.48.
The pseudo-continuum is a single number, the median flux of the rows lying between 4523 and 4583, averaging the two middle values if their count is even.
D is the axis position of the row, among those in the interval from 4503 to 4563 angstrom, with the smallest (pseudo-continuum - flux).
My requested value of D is 4509.0 angstrom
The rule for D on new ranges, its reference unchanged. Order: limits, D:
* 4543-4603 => 4561.0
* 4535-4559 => 4545.0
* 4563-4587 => 4569.0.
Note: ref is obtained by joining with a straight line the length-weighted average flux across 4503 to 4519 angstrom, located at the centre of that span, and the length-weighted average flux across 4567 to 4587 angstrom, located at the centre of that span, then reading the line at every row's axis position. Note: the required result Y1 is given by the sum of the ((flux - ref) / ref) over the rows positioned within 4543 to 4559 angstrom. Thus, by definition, -0.15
